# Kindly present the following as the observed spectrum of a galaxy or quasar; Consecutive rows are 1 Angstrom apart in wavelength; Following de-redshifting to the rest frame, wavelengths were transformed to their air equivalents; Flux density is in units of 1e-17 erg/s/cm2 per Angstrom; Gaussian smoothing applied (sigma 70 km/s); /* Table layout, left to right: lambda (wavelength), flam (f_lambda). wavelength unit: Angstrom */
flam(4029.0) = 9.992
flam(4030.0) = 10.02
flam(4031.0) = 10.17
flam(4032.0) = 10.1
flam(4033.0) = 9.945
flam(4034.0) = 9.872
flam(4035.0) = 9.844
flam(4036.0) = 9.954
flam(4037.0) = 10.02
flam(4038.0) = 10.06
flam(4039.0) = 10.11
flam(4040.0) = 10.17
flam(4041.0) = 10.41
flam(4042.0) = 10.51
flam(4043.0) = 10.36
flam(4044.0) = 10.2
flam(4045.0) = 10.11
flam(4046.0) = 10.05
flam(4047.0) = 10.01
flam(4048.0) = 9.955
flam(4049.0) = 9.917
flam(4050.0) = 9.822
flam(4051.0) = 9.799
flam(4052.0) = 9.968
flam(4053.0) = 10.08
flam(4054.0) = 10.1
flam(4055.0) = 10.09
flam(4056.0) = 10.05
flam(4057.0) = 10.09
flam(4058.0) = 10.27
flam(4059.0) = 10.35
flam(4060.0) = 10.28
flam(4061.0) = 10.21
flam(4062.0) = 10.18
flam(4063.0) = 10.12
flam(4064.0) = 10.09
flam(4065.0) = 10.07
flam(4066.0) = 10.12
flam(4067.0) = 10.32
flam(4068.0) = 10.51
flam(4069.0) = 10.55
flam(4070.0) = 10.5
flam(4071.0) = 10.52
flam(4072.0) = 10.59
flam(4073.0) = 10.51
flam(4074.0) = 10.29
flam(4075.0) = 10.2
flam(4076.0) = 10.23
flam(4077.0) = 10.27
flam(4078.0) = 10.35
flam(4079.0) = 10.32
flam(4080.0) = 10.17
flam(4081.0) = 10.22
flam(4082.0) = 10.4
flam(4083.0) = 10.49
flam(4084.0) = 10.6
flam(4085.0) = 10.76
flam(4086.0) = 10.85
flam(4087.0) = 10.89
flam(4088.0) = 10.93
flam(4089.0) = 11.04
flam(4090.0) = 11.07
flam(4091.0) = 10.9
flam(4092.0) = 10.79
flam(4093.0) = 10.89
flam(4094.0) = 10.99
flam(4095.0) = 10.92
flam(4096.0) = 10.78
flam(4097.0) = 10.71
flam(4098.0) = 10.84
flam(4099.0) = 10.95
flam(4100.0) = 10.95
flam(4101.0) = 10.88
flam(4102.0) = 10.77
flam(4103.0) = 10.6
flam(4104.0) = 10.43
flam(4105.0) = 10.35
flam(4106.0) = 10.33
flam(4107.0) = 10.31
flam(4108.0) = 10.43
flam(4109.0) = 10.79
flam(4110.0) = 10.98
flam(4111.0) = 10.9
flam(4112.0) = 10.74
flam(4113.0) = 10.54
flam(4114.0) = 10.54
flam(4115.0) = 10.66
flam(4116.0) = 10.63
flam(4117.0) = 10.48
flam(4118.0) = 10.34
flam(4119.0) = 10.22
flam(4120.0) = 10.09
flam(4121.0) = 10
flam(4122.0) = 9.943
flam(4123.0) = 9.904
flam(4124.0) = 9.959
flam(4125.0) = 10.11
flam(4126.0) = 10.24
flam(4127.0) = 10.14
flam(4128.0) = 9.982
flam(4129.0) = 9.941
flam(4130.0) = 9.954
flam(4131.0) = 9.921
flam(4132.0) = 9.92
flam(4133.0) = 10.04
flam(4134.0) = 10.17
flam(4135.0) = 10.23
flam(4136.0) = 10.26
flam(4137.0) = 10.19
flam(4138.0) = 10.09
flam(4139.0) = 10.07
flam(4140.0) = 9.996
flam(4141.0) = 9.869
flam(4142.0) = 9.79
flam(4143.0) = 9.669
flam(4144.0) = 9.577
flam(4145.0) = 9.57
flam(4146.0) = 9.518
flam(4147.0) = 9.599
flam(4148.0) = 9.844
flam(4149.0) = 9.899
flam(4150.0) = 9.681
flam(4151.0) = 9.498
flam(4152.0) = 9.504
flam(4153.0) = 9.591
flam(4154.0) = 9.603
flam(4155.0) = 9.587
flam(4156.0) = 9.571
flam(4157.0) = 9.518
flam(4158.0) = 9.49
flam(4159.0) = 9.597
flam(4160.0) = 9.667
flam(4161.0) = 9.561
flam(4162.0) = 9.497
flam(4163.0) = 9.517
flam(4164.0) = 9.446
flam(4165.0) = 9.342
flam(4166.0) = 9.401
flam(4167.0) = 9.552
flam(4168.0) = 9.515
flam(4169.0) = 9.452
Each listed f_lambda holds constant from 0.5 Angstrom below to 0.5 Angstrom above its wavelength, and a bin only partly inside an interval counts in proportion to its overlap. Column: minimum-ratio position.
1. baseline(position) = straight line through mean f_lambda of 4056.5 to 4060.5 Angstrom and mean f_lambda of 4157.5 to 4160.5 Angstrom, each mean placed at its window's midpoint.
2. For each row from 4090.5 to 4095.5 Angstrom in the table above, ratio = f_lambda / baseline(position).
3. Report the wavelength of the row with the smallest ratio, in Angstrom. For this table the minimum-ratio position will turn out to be 4092.0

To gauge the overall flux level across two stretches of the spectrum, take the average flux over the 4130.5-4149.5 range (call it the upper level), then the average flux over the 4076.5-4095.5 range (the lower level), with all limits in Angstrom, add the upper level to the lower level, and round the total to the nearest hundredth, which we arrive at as 20.58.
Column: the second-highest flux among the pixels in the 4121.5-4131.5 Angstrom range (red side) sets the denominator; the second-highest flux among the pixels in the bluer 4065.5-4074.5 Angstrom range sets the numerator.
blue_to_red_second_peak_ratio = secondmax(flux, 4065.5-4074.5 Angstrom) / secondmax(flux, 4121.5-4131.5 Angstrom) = 1.04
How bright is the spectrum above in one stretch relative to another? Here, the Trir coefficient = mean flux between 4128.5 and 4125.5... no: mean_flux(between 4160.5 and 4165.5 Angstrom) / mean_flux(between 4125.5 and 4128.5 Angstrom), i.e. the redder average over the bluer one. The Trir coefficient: 0.94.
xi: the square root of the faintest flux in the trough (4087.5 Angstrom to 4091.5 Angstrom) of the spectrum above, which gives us 3.30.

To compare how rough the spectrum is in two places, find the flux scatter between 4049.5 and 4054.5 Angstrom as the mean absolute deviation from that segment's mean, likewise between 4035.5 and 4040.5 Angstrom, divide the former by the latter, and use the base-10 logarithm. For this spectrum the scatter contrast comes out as 0.27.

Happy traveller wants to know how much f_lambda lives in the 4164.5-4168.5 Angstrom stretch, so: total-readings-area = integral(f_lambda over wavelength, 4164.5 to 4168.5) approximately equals 37.8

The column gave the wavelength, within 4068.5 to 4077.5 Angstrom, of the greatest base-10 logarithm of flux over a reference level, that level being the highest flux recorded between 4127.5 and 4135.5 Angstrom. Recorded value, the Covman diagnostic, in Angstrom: 4072.0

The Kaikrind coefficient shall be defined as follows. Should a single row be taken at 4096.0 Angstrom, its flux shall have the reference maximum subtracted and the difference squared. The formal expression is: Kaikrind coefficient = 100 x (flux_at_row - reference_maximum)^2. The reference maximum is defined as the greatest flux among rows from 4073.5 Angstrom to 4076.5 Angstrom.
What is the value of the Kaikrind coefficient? 24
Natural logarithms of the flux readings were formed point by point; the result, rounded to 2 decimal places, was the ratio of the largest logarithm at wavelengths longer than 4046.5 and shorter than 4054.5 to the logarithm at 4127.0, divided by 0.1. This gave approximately 9.98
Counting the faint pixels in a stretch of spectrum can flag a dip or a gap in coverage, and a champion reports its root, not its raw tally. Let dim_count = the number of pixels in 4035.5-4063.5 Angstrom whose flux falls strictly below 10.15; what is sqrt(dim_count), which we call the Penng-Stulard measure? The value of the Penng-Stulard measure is 4.2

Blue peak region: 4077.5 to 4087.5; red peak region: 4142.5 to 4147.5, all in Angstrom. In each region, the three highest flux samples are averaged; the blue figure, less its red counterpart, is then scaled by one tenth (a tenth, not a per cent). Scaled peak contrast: 0.12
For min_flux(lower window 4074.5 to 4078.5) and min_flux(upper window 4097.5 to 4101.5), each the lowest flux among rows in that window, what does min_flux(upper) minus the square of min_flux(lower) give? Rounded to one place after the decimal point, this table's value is -93.2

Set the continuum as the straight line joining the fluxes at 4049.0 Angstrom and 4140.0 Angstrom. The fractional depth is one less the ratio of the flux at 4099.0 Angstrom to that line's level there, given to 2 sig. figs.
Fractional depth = -0.099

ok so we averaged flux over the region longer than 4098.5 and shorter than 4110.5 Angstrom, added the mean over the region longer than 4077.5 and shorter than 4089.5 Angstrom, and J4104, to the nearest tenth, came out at 21.2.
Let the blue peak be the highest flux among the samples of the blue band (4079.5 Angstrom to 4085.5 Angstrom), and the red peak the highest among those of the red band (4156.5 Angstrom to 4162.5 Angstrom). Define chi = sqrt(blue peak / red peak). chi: 1.06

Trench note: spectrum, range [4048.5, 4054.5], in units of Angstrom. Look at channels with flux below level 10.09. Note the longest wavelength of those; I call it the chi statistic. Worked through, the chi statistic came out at 4053.0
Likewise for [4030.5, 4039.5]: 4038.0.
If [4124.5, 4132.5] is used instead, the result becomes 4132.0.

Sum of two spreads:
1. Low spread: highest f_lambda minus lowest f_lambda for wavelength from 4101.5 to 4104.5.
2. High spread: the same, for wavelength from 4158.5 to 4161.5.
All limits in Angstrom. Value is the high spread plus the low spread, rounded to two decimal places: 0.45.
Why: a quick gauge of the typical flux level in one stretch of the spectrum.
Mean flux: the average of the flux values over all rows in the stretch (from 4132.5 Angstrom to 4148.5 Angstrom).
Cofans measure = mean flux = 9.9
